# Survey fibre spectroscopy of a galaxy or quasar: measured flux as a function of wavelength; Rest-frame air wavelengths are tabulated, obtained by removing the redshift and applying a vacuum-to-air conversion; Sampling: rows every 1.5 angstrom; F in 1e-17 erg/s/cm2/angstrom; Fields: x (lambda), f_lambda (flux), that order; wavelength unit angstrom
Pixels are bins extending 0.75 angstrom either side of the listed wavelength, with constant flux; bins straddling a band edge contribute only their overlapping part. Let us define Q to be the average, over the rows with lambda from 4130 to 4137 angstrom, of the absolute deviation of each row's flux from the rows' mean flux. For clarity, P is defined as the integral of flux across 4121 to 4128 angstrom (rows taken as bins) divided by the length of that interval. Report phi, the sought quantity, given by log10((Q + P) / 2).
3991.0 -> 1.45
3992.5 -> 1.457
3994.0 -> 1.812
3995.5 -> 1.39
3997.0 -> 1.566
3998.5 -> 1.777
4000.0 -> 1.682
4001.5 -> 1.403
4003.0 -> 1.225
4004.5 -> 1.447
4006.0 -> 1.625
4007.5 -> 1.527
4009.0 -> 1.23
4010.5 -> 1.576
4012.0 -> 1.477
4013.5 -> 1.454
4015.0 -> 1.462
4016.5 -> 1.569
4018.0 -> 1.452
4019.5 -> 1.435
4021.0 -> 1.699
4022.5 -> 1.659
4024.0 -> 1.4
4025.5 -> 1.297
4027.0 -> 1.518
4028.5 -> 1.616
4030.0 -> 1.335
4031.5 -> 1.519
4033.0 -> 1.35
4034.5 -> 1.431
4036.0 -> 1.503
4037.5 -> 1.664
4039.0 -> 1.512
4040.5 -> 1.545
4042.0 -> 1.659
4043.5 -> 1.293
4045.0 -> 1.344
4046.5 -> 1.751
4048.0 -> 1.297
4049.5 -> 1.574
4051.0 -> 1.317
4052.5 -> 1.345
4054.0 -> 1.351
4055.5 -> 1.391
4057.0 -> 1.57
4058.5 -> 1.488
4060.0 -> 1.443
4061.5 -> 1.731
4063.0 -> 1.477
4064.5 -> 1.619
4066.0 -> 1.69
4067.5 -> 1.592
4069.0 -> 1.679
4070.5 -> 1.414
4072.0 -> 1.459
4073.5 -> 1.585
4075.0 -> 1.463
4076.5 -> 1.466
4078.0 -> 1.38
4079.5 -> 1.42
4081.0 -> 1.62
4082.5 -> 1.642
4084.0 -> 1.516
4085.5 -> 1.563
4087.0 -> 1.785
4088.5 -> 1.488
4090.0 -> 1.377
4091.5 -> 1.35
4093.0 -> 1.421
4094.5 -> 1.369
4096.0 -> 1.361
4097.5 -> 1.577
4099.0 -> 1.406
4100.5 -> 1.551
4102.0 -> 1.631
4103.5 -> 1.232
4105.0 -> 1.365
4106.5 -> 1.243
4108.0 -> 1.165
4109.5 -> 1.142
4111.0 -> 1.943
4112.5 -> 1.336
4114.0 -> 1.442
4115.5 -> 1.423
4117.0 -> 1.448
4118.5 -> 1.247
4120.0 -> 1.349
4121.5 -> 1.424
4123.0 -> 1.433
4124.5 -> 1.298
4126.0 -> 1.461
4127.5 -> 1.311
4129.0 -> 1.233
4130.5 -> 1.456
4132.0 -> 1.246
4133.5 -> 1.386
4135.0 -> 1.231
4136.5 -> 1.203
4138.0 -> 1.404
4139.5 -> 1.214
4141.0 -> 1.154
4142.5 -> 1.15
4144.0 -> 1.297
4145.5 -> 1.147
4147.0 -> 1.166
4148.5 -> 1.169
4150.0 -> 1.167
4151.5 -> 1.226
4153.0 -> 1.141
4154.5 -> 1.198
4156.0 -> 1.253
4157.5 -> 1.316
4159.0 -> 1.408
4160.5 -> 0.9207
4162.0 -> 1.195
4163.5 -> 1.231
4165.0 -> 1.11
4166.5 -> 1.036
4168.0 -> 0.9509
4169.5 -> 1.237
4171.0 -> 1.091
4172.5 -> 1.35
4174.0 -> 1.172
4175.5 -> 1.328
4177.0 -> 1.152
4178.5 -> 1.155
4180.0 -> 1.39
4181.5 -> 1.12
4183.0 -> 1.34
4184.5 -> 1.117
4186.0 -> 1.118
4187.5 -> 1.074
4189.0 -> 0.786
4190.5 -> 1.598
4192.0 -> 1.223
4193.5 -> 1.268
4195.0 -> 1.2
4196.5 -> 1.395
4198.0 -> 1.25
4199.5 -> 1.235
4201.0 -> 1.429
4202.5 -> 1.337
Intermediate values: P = 1.39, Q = 0.093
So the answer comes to -0.131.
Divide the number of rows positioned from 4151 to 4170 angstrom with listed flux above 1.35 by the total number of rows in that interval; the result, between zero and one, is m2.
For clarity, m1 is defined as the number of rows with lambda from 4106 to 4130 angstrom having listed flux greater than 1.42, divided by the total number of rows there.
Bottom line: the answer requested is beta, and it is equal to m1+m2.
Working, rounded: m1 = 0.44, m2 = 0.1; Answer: 0.51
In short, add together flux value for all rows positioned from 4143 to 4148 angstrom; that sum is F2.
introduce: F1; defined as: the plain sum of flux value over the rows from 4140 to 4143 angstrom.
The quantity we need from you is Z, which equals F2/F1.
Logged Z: 1.6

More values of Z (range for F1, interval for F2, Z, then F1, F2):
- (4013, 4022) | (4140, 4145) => 0.4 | 9.1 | 3.6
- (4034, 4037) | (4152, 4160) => 2.2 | 2.9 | 6.3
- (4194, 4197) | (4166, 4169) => 0.8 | 2.6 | 2.0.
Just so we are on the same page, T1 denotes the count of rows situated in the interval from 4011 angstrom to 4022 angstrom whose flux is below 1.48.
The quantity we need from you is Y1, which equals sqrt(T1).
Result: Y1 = 2.24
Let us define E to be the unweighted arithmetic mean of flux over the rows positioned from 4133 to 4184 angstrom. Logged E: 1.21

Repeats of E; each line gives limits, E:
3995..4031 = 1.49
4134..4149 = 1.21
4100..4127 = 1.40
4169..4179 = 1.21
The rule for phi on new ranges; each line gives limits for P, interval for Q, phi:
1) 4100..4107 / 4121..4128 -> -0.134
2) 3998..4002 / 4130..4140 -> -0.066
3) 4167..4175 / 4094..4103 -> -0.199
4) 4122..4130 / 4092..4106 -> -0.138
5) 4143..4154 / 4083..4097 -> -0.190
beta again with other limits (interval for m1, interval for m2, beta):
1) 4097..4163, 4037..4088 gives 1.10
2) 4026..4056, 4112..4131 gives 1.09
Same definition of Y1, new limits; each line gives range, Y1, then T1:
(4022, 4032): 1.73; 3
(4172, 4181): 2.45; 6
